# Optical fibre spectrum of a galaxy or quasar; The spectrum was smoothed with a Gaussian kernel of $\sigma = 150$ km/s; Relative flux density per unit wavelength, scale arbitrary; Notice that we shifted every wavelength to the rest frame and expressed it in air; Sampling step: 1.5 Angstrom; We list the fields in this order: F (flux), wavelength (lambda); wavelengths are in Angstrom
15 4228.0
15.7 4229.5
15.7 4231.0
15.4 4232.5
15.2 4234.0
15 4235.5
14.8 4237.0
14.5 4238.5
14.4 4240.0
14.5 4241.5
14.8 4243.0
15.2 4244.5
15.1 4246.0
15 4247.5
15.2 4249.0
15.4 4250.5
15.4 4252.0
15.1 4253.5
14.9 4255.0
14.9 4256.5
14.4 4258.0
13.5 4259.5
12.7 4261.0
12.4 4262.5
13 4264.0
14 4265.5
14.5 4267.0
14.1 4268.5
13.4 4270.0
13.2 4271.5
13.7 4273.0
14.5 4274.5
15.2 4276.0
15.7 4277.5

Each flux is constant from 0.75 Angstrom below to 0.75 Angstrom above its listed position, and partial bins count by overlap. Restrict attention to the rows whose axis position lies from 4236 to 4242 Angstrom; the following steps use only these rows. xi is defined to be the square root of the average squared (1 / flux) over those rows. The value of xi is 0.069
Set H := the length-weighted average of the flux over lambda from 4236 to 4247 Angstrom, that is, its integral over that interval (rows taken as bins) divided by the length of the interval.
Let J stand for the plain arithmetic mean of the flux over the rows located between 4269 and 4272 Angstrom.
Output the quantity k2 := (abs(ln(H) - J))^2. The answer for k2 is 113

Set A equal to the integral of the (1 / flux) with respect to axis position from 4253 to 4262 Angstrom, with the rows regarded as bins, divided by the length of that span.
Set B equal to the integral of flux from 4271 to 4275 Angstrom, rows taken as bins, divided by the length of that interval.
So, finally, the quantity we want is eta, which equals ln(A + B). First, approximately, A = 0.0709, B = 13.8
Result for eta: 2.63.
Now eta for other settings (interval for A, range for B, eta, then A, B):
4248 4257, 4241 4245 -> 2.70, 0.0660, 14.8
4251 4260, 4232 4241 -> 2.70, 0.0679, 14.9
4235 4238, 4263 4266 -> 2.60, 0.0673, 13.4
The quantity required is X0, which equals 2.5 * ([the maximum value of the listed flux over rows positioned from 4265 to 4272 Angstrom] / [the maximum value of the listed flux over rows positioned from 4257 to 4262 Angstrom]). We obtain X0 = 2.52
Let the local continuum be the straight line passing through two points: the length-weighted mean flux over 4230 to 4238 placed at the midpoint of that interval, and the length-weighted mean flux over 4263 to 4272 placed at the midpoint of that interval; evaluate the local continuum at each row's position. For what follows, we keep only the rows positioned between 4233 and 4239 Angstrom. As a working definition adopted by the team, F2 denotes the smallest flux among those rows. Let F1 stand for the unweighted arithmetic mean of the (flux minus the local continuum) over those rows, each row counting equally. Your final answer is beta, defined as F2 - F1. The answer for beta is 14.7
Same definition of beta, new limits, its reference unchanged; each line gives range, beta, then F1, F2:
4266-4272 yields 13.0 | 0.2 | 13.2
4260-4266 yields 13.2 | -0.8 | 12.4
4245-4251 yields 14.4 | 0.6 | 15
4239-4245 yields 14.5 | -0.1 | 14.4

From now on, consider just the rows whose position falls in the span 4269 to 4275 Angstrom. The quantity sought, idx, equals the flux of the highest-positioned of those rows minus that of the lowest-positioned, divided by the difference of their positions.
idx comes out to 0.24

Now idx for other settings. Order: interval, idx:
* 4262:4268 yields 0.47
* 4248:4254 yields -0.02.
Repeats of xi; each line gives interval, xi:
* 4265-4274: 0.072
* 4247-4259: 0.067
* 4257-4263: 0.076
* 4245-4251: 0.066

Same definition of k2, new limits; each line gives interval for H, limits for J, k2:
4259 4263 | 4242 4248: 156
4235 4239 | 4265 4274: 124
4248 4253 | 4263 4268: 123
